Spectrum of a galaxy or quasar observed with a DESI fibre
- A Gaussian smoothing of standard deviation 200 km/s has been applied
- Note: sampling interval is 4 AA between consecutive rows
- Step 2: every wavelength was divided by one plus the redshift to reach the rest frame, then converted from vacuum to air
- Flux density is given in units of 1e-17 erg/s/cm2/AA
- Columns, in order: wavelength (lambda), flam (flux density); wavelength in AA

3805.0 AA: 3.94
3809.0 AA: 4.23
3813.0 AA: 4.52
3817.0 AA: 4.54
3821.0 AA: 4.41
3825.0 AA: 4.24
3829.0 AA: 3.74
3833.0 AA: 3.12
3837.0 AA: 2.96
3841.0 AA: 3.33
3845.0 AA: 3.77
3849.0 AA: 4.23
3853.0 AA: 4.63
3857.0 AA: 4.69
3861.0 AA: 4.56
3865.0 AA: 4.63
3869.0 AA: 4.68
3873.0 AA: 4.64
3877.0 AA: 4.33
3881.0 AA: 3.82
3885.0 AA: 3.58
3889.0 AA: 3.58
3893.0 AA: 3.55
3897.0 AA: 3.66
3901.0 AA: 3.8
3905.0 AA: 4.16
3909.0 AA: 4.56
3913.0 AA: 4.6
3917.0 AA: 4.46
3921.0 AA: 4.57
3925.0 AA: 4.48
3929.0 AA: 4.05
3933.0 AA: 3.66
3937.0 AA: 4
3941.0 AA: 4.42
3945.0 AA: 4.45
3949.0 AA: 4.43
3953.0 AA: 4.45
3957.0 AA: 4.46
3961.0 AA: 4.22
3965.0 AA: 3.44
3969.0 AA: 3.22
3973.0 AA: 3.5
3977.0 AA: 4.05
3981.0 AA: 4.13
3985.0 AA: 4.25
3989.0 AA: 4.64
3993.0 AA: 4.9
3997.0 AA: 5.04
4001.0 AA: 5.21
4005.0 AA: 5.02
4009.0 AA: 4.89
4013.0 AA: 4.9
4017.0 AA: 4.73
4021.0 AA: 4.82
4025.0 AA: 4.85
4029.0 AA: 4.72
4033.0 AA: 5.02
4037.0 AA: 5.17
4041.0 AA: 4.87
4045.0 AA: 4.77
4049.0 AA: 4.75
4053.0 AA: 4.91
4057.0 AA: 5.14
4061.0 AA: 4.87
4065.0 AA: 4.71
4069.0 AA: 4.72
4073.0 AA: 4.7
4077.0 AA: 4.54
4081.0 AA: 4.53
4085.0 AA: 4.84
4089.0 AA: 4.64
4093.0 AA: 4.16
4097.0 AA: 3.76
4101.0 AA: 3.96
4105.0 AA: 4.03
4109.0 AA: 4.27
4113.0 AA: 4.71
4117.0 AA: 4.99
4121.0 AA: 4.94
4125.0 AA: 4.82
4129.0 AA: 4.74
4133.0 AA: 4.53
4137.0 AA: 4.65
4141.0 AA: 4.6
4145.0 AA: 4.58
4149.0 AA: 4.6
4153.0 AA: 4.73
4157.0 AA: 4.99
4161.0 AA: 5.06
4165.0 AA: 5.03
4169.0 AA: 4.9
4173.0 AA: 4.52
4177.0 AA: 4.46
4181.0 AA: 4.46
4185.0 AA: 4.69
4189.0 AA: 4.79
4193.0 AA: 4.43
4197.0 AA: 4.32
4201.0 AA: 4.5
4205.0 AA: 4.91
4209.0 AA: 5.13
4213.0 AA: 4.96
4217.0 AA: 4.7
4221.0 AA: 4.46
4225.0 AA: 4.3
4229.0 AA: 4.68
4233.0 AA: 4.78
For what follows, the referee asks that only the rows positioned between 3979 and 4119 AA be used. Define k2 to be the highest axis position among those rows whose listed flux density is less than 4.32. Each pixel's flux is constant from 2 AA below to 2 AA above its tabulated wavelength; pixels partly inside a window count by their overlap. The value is 4109.0 AA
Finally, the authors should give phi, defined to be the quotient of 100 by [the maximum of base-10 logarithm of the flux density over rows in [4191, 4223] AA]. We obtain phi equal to 141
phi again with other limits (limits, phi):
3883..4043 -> 140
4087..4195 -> 142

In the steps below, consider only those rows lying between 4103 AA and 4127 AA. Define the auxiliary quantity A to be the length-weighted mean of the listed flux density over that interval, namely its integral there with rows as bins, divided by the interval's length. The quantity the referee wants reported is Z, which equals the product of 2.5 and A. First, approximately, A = 4.63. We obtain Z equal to 11.6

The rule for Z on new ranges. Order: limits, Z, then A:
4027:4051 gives 12.2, 4.88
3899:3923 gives 10.9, 4.36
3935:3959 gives 10.9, 4.37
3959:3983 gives 9.4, 3.76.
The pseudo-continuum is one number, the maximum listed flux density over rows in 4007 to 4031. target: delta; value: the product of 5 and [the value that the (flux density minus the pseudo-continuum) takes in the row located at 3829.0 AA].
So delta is -5.8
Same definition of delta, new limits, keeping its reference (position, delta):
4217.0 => -1.0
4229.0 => -1.1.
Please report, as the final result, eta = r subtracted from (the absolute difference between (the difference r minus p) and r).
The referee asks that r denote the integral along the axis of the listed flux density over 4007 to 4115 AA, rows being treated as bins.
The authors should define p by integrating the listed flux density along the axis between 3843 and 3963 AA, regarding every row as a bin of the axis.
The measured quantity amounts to 5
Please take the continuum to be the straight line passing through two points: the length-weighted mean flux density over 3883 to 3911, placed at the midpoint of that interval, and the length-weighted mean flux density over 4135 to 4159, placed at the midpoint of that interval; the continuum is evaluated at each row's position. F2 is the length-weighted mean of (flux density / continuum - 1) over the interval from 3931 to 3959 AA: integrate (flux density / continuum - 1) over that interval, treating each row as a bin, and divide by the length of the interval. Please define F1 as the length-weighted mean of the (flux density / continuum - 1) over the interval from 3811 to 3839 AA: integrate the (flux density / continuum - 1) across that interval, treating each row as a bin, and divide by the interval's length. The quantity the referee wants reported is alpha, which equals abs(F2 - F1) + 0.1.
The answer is 0.13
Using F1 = 0.09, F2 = 0.07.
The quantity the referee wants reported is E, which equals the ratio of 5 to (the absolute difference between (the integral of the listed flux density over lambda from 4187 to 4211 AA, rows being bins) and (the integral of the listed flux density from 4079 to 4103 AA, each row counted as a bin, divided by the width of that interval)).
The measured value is 0.0463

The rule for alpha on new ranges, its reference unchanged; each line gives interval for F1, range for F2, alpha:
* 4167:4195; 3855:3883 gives 0.34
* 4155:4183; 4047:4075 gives 0.20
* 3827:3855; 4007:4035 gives 0.23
